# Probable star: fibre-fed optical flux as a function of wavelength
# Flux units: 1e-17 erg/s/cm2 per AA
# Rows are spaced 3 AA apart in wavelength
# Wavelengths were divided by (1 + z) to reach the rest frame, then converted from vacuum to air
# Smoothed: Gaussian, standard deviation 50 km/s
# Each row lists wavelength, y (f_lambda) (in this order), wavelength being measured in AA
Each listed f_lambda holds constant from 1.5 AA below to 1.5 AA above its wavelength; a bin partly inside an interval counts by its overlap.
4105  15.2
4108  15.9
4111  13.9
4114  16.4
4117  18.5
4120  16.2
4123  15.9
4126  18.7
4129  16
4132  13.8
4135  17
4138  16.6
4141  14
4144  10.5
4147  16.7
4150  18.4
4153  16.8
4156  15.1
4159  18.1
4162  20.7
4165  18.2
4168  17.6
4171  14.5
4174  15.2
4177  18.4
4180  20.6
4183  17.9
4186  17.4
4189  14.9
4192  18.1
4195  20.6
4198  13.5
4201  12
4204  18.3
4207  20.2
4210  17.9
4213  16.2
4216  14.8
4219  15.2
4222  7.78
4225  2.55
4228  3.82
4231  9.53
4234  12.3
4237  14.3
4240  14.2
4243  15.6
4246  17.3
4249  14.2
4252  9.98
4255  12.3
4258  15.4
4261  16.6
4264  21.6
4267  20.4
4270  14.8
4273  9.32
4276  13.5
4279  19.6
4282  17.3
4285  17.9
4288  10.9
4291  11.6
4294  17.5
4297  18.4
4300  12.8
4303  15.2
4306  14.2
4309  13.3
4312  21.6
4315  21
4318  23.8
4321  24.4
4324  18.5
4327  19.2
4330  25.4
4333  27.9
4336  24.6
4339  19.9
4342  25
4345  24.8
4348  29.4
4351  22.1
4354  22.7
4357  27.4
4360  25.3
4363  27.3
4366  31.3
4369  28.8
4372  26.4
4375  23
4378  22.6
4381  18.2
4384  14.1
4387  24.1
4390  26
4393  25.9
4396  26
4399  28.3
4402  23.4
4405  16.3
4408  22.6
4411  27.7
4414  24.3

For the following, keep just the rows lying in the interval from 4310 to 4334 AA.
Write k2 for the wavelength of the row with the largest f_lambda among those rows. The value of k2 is 4333 AA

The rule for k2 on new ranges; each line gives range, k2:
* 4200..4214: 4207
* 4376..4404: 4399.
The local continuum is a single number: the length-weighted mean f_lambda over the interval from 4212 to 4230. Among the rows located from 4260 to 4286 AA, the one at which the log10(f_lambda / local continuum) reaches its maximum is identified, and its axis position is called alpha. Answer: 4264 AA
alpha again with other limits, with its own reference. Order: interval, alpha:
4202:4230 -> 4207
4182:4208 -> 4195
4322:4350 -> 4348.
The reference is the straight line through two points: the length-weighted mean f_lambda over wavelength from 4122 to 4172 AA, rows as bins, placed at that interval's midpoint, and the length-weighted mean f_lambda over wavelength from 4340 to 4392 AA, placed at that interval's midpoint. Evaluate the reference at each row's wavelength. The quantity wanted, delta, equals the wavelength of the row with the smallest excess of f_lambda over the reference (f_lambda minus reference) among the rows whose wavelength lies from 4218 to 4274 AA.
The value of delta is 4225 AA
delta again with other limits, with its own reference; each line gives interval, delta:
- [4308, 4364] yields 4309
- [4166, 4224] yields 4222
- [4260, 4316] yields 4273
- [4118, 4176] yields 4144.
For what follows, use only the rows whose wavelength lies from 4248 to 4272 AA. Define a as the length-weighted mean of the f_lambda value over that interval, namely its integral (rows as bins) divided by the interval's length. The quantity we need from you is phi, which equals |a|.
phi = 15.6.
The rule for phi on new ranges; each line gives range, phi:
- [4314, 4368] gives 24.5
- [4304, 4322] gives 19.5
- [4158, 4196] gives 17.8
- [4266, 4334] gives 17.7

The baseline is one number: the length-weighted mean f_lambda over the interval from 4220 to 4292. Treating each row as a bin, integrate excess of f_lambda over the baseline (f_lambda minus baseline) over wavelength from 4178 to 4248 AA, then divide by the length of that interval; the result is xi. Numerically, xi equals 1.1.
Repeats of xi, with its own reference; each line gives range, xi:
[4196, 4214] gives 3.0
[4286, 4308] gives 1.0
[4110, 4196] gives 3.3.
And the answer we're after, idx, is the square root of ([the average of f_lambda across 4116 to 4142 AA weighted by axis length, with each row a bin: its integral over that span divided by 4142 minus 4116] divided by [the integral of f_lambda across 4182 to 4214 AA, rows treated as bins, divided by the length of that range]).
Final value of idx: 0.98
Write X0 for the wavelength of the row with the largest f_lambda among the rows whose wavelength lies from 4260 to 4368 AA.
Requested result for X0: 4366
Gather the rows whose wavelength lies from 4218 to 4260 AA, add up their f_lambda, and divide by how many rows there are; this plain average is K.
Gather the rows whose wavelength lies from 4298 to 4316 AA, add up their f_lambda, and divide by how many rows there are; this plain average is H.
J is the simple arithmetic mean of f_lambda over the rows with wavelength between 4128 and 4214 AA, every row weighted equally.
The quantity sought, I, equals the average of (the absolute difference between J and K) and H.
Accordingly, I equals 10.7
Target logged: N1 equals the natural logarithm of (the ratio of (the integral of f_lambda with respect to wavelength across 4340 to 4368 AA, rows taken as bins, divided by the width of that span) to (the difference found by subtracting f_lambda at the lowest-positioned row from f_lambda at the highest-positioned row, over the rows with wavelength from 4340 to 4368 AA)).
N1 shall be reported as 1.4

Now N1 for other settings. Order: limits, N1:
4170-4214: 2.3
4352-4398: 2.0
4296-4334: 0.7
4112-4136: 3.3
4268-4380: 1.0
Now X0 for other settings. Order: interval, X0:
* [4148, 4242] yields 4162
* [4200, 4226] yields 4207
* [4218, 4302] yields 4264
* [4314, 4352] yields 4348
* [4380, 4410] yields 4399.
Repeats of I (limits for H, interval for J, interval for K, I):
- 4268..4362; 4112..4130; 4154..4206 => 9.9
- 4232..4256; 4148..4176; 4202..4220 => 6.9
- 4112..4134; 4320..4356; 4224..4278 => 13.5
